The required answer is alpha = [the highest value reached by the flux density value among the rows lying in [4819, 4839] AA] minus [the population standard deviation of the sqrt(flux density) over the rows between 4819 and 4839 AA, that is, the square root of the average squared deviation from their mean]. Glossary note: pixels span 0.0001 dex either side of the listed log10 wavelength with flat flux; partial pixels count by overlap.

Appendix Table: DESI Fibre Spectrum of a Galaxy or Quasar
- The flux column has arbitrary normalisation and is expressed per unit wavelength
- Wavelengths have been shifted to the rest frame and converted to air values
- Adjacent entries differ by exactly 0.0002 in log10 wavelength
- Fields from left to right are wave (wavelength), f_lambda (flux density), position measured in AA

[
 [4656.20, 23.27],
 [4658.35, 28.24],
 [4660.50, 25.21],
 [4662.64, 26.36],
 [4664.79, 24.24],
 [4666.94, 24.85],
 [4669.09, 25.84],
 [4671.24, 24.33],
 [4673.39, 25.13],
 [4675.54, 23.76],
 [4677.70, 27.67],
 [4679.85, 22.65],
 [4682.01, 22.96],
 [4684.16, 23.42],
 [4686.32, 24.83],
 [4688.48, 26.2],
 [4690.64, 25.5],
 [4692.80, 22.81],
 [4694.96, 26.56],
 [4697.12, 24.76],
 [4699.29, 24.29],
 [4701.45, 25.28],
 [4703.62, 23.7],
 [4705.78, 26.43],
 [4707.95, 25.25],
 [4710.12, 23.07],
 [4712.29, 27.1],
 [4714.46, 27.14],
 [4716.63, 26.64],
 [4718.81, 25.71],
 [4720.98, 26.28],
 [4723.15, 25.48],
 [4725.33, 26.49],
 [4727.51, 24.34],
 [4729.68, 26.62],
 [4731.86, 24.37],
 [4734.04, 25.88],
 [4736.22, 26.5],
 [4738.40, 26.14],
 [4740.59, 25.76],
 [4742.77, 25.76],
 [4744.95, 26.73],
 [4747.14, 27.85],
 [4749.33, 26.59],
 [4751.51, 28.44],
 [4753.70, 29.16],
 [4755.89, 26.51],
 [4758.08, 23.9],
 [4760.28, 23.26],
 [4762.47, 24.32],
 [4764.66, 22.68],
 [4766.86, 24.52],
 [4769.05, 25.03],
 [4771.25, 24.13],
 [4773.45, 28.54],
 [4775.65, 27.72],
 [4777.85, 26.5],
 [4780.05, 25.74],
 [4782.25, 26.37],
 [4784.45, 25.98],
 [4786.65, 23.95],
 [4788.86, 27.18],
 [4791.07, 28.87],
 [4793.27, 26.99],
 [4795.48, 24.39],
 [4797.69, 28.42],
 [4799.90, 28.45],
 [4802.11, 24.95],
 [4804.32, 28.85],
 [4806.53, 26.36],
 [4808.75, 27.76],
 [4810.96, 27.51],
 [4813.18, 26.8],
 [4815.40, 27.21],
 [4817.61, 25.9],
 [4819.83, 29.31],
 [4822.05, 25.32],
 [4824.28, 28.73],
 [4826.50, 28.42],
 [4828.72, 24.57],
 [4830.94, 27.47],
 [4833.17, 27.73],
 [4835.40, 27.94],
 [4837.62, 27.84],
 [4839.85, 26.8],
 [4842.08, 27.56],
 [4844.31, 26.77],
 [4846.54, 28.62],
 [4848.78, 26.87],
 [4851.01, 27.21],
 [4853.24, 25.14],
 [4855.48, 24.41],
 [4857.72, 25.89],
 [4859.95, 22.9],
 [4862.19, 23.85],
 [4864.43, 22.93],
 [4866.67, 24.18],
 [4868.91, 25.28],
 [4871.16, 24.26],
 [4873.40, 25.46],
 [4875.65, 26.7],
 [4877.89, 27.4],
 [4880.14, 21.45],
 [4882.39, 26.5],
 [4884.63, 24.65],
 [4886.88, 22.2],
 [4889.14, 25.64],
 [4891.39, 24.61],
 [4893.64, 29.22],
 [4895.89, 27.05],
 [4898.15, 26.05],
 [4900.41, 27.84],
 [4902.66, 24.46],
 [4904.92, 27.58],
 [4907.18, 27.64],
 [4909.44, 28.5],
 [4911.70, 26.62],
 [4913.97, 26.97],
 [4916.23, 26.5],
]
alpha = 29.2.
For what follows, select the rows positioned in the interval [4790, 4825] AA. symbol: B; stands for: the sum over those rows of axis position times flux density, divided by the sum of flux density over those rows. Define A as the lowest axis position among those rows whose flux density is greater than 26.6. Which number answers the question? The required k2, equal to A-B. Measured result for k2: -16.6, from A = 4791.07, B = 4807.7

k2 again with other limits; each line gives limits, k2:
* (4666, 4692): -1.1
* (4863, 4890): -1.2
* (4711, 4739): -12.9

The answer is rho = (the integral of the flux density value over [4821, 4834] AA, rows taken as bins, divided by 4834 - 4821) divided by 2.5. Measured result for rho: 10.8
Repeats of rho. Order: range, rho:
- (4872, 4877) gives 10.4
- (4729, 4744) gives 10.3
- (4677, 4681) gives 10.0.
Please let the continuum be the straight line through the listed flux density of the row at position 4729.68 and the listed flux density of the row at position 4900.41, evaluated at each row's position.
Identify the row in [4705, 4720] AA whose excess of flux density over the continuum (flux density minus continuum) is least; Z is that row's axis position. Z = 4710.12 AA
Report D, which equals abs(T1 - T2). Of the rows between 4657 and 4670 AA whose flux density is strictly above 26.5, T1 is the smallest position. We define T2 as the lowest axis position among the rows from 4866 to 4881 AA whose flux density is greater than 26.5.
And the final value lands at 217.3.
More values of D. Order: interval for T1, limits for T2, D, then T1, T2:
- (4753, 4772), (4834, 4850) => 81.7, 4753.70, 4835.40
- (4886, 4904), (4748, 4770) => 144.3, 4893.64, 4749.33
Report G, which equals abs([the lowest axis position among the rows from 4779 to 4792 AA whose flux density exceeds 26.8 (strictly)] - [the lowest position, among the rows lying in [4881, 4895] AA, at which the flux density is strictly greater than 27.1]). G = 104.8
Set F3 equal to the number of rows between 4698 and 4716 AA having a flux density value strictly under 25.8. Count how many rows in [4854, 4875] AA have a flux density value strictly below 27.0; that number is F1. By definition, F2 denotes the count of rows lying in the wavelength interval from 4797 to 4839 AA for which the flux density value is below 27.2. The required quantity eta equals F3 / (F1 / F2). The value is 3.3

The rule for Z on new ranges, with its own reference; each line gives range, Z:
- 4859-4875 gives 4864.43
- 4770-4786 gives 4771.25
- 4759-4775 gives 4764.66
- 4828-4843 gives 4828.72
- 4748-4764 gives 4760.28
